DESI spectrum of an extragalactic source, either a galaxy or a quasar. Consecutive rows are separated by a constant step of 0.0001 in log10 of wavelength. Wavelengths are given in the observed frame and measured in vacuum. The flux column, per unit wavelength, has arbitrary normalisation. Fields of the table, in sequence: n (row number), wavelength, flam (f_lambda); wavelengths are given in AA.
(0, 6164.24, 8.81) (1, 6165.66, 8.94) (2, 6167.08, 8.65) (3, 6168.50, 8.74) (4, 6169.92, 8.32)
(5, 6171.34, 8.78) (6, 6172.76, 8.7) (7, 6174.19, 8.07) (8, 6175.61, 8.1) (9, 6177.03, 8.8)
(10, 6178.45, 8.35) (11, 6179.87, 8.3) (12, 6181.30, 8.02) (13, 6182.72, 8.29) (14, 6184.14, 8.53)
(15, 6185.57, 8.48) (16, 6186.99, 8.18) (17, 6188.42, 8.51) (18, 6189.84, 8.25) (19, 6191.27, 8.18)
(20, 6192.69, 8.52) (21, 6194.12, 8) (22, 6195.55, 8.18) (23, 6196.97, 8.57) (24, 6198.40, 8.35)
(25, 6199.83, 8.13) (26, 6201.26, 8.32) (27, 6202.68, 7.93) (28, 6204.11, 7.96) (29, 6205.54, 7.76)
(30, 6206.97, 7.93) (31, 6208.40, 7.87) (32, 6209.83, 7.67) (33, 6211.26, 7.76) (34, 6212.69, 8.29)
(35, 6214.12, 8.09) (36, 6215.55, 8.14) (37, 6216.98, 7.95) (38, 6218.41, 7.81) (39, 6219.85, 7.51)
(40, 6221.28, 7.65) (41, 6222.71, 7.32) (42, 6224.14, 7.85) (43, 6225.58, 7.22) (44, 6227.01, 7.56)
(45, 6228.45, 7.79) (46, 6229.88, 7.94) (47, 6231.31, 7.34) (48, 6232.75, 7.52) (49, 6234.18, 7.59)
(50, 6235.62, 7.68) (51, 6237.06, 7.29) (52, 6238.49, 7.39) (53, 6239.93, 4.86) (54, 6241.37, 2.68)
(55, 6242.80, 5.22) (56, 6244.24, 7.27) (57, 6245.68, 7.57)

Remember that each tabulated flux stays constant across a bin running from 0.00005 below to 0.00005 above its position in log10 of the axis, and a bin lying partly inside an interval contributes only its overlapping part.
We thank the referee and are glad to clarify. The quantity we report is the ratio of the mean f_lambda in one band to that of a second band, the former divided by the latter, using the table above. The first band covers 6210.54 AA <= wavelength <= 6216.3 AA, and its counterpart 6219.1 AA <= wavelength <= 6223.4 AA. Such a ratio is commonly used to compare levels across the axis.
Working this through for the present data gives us 1.08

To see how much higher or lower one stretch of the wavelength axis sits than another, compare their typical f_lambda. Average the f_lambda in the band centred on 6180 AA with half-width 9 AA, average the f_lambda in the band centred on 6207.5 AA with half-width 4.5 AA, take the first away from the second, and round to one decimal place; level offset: -0.6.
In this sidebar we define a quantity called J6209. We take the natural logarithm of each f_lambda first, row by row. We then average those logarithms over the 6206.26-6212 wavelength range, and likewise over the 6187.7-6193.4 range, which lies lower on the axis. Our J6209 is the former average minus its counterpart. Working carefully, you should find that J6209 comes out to -0.069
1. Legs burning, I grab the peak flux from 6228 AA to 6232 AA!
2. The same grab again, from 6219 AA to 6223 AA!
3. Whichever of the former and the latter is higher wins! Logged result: 7.9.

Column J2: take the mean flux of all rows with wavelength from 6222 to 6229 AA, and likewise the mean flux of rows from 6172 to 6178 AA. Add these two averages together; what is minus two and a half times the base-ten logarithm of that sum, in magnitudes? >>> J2 -3.01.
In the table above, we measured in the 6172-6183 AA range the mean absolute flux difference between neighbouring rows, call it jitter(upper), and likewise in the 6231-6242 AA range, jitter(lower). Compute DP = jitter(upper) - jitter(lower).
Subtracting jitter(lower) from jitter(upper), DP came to -0.45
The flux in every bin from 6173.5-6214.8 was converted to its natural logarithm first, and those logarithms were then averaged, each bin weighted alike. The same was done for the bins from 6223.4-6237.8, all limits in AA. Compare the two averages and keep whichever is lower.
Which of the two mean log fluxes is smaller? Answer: 2.02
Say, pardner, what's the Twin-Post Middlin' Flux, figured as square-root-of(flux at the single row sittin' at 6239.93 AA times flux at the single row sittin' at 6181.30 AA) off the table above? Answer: 6.2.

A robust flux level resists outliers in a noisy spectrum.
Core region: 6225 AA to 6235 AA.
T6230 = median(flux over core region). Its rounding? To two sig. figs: 7.6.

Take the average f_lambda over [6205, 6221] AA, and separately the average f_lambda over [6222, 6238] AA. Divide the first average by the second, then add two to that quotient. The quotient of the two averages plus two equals 3.04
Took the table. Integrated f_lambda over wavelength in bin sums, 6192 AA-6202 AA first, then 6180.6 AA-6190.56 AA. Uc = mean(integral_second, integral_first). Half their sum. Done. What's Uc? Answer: 83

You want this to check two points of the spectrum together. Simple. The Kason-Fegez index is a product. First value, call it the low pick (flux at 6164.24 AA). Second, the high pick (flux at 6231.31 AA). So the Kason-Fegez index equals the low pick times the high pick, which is 65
